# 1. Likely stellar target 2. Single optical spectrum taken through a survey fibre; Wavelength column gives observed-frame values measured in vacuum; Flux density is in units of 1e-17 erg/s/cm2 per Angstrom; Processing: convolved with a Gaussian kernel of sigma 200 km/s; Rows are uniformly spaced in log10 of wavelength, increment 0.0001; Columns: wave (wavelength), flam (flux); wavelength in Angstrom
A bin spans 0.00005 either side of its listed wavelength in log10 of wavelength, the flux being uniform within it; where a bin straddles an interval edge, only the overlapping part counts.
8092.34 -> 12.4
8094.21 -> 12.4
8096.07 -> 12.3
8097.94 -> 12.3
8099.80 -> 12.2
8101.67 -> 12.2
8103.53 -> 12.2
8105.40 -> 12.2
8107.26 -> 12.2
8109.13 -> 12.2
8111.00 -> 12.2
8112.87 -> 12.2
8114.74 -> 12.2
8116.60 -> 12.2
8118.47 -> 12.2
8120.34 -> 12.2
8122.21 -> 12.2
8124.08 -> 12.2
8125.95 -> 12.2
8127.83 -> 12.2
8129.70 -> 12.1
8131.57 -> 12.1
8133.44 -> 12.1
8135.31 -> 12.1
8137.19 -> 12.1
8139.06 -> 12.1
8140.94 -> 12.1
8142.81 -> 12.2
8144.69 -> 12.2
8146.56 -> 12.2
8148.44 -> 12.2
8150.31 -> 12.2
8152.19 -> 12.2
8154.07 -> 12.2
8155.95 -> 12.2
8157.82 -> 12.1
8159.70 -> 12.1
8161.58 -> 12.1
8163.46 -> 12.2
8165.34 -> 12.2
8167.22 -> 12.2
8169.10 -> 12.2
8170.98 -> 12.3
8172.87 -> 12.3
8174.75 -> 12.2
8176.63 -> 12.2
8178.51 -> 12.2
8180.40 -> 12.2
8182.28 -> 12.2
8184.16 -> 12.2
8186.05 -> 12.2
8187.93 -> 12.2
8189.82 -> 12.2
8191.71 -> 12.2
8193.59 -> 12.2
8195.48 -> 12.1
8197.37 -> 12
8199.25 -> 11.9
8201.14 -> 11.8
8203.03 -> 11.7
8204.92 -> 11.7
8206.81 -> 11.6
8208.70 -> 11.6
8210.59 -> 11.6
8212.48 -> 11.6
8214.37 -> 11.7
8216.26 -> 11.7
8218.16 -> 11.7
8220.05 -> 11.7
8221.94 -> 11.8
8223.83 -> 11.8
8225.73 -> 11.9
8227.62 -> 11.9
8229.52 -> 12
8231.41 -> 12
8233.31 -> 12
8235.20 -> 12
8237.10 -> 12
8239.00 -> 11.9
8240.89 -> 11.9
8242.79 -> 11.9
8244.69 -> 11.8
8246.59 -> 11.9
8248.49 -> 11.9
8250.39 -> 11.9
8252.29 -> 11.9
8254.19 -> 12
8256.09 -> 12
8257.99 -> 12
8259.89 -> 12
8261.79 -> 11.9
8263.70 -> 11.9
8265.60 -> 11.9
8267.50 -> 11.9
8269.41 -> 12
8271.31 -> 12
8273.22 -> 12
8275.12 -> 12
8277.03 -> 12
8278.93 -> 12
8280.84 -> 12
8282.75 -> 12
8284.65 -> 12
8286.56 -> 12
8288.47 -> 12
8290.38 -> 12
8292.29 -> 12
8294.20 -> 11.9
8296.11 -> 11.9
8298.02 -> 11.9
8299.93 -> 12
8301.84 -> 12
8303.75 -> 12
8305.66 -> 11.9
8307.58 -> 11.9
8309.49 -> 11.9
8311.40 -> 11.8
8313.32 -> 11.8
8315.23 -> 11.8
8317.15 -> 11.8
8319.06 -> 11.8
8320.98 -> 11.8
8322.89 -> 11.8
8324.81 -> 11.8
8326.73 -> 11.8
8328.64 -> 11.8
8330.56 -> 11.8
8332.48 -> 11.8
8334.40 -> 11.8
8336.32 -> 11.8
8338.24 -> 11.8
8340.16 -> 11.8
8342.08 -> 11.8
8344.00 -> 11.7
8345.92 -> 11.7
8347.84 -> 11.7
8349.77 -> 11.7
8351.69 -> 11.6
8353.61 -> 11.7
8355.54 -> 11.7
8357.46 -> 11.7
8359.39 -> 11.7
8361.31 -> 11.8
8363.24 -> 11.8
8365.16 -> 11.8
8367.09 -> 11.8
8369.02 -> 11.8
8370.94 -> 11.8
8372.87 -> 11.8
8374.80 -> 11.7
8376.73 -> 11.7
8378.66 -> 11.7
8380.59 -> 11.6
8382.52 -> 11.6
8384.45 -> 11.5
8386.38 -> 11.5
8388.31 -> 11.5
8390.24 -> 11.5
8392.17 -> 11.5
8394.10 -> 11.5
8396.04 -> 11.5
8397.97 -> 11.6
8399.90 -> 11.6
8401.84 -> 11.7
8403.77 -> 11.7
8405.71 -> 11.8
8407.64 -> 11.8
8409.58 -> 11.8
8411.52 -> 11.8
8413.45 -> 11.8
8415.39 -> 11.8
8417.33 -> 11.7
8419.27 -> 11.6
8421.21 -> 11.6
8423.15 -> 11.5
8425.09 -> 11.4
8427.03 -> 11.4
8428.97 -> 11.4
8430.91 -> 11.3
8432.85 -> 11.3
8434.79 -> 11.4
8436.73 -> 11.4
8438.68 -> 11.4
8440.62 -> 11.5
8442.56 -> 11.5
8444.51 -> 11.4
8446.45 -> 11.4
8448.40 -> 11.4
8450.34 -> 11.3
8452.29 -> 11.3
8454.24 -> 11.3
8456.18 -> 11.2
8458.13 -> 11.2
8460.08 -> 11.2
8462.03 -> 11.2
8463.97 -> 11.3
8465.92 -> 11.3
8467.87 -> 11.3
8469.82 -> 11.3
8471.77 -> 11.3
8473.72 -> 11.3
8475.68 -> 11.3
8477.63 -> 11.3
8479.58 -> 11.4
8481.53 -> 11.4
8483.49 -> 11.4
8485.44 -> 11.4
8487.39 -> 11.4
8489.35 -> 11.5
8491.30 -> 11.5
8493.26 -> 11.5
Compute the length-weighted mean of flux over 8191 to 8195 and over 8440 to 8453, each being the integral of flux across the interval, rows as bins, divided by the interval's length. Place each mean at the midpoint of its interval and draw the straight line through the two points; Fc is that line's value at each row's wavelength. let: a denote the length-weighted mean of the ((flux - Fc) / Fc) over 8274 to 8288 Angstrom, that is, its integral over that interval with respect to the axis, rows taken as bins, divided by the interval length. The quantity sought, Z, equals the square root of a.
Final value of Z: 0.08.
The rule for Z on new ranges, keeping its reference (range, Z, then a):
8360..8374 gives 0.11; 0.013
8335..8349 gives 0.05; 0.002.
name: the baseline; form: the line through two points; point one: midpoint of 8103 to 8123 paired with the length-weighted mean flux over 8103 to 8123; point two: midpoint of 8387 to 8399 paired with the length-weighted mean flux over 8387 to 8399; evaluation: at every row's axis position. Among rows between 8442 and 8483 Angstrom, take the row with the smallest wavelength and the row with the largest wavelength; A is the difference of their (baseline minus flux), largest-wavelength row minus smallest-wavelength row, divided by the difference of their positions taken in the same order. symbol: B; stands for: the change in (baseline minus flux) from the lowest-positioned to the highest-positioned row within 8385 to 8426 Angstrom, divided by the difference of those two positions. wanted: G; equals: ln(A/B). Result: -0.1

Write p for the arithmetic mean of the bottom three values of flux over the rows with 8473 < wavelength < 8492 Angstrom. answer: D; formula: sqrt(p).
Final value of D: 3.36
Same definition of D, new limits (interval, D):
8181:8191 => 3.49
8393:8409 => 3.40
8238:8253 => 3.44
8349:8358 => 3.42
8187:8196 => 3.49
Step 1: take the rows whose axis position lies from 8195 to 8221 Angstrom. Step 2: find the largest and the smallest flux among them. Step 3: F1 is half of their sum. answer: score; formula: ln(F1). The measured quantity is 2.472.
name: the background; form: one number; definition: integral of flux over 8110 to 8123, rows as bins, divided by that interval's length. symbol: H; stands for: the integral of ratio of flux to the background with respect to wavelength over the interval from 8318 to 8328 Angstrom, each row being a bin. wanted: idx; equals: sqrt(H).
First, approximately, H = 9.68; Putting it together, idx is 3.11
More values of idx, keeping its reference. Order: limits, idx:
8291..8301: 3.13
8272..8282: 3.14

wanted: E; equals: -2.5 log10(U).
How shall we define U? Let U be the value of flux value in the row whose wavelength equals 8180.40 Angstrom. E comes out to -2.72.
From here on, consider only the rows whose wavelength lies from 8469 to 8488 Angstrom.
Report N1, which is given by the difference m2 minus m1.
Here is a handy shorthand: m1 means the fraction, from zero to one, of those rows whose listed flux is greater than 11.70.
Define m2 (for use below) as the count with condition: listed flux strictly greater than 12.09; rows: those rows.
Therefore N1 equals 0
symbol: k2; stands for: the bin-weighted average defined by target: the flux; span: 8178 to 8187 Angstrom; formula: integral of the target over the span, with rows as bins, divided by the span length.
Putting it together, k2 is 12.2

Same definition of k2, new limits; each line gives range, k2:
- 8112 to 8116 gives 12.2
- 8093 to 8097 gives 12.3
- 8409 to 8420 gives 11.7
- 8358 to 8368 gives 11.8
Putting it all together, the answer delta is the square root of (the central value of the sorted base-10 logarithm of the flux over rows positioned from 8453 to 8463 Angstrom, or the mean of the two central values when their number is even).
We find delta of 1.02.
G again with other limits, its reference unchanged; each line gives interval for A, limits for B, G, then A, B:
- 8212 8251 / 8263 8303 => 0.7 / -0.010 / -0.005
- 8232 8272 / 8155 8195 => 0.0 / -0.002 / -0.002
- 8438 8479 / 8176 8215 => -4.3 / 0.000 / 0.011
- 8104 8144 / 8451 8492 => -1.1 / -0.002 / -0.008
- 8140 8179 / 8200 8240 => 0.0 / -0.005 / -0.005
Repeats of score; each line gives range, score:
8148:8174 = 2.501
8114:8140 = 2.497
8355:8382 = 2.460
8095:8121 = 2.506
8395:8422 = 2.455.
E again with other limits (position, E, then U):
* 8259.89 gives -2.70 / 12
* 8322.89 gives -2.68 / 11.8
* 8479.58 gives -2.64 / 11.4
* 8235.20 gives -2.70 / 12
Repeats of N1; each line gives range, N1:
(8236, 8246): -1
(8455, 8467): 0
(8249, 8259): -1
